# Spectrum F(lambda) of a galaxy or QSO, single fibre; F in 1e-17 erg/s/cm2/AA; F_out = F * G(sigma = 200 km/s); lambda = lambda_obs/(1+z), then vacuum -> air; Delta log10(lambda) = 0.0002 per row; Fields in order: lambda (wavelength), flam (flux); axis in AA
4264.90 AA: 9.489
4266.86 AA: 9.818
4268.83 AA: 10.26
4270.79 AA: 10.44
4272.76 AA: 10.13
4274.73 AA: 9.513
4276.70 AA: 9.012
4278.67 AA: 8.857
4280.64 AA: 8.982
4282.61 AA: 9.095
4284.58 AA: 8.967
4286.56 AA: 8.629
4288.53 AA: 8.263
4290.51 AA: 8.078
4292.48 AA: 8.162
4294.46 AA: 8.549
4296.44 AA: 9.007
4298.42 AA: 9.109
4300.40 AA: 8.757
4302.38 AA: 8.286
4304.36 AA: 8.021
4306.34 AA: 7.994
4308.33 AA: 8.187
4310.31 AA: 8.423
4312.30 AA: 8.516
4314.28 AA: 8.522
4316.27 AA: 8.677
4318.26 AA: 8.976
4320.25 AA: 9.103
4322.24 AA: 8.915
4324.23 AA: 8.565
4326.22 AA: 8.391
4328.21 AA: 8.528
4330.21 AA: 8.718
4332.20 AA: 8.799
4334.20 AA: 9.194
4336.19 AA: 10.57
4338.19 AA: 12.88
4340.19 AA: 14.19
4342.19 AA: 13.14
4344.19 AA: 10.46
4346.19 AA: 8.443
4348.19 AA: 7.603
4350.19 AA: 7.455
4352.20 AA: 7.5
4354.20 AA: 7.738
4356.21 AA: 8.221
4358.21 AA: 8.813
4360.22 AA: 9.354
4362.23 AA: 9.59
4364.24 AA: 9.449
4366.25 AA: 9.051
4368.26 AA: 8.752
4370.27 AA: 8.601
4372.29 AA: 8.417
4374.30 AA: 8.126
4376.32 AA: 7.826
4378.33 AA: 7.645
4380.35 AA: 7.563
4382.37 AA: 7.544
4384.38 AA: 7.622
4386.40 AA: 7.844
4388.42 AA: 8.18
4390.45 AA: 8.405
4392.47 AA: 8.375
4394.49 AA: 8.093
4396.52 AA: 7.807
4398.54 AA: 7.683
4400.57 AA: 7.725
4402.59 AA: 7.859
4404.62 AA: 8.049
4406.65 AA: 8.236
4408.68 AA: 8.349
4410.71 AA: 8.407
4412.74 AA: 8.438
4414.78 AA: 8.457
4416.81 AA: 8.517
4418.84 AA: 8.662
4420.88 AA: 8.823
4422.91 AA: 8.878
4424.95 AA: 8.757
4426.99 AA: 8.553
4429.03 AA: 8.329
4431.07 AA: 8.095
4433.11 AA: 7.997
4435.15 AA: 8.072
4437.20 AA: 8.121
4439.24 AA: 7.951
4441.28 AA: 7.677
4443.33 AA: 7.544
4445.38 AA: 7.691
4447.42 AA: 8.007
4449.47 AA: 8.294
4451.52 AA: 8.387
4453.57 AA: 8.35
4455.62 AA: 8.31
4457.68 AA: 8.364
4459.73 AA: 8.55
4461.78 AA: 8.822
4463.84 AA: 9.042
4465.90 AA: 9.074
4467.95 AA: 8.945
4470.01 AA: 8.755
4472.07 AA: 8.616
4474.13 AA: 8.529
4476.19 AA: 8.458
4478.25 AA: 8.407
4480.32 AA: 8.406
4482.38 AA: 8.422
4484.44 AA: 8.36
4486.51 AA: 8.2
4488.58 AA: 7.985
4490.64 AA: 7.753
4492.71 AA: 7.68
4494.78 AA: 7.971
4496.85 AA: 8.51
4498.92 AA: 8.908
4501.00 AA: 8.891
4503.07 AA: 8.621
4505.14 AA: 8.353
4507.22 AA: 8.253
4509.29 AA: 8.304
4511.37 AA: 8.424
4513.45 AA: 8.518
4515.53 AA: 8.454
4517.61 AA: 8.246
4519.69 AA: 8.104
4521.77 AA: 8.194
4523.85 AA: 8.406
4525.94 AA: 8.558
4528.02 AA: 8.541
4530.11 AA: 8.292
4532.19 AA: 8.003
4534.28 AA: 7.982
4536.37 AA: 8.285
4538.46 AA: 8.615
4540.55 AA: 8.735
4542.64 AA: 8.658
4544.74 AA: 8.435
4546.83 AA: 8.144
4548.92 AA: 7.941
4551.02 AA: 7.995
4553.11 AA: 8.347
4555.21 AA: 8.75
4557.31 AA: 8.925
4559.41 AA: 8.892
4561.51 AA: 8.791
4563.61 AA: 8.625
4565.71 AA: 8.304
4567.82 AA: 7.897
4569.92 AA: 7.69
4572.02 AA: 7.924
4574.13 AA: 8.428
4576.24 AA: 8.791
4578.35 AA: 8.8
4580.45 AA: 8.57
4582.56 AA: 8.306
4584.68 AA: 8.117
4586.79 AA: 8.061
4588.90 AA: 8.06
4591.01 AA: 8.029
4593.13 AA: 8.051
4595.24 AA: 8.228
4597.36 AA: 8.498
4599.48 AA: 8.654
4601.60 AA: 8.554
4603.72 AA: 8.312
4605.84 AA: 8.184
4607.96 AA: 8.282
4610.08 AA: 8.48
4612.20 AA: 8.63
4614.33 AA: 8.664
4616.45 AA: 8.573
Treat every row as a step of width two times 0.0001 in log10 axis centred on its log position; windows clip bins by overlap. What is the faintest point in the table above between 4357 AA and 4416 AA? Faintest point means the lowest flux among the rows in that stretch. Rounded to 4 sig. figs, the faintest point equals 7.544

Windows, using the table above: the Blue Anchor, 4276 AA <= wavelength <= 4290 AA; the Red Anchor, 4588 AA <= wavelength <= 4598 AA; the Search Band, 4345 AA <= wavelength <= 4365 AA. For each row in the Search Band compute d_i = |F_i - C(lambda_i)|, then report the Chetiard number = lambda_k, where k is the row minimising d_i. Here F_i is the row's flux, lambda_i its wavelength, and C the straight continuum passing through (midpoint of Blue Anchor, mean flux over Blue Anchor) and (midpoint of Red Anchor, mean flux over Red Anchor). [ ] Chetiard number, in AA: 4358.21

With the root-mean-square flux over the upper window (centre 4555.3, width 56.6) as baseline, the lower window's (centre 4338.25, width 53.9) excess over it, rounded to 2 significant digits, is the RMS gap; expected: 1.0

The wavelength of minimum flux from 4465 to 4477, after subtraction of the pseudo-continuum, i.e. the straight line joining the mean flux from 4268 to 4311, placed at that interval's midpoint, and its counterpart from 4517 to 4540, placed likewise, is 4476.19 AA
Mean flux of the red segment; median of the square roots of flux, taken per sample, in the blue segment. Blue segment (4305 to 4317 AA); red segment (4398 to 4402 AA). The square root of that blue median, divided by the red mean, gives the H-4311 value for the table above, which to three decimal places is 0.221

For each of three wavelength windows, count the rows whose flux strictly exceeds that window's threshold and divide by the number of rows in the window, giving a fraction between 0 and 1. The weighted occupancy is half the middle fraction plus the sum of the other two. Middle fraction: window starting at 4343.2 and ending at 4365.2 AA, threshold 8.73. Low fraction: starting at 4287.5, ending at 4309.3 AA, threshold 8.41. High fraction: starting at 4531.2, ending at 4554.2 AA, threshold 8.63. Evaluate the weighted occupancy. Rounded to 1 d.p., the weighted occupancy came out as 0.8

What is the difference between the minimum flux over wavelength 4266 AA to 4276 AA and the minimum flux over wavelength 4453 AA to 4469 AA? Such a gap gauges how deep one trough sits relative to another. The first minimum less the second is 1.2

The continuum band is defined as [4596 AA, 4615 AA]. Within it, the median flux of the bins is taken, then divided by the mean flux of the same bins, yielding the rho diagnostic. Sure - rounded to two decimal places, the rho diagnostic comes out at 1.00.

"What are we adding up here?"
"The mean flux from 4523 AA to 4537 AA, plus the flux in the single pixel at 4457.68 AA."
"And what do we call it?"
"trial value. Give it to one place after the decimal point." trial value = 16.7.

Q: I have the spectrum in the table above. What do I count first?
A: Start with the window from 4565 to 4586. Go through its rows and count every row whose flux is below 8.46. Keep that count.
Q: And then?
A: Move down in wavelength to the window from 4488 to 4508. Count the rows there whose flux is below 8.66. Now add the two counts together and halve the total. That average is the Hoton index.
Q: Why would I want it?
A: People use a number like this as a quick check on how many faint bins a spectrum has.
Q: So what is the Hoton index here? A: 7.5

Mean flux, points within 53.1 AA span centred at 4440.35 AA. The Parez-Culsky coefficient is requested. 8.36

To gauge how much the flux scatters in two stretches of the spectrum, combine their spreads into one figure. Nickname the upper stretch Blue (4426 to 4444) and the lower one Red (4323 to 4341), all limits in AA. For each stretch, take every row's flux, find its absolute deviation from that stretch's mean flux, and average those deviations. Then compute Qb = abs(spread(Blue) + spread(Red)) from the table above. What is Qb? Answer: 1.93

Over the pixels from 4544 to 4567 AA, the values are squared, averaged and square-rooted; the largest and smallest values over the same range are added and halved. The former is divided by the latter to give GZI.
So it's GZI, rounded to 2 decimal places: 1.00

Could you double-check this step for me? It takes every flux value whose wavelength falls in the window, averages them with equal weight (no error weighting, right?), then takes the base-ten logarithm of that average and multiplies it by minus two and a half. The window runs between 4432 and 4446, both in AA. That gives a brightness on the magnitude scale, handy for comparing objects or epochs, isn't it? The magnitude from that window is -2.24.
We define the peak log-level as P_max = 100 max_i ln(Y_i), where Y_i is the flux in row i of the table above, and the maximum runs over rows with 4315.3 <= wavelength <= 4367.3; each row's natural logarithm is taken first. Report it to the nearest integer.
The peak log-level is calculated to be 265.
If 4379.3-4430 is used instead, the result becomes 218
